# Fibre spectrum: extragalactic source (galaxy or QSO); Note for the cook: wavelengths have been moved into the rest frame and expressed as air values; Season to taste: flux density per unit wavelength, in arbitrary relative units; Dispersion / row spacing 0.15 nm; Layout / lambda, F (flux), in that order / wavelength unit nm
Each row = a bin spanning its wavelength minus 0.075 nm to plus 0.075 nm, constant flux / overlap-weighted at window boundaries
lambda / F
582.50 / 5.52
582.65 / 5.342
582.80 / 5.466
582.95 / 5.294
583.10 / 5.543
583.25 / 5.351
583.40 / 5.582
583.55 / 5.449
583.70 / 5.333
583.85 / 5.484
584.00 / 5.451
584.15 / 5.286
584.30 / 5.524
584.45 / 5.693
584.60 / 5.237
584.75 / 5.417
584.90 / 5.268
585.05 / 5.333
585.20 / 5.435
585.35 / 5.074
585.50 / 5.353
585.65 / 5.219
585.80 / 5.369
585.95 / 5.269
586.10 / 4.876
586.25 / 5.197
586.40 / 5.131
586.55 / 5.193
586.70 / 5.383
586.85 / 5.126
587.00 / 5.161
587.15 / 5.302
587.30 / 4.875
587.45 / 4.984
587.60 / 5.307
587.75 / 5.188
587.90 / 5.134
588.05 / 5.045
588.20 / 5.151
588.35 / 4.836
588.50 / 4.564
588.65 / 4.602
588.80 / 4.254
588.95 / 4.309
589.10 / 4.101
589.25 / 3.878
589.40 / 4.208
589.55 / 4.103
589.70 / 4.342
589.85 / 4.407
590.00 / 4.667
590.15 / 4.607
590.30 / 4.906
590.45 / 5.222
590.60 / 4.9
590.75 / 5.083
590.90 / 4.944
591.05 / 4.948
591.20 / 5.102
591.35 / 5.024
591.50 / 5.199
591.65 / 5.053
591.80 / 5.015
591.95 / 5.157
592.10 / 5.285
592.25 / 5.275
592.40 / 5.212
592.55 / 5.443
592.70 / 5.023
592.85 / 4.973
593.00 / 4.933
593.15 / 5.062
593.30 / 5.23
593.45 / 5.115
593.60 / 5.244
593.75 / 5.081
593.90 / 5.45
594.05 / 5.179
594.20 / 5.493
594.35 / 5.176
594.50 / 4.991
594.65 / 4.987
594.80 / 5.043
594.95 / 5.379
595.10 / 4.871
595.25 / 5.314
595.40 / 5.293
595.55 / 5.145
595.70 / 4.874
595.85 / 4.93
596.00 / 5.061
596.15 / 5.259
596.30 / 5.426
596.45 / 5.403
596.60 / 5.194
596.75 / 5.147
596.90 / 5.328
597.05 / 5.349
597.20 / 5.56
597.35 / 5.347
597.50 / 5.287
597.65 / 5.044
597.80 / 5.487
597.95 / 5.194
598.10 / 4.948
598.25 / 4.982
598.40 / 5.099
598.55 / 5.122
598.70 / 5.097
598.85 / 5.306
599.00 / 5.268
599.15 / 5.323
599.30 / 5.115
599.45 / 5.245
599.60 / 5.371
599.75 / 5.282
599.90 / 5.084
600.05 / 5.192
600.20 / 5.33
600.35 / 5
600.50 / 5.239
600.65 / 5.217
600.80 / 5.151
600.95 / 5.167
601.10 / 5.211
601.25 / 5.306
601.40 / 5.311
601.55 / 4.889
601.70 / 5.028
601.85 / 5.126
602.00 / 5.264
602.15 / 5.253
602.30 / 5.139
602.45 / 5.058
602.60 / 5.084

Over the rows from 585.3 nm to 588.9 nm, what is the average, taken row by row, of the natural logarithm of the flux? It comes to 1.62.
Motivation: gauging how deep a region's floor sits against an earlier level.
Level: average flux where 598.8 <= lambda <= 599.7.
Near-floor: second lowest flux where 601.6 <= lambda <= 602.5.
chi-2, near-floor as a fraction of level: 0.96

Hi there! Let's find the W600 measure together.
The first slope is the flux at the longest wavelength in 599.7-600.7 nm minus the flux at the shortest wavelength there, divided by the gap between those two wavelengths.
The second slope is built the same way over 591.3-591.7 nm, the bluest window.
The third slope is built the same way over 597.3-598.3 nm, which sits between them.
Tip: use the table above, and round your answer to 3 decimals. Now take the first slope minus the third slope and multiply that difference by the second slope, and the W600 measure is 0.032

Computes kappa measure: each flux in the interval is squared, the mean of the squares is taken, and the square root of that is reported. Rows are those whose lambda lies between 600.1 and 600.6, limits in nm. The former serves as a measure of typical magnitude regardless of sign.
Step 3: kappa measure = 5.19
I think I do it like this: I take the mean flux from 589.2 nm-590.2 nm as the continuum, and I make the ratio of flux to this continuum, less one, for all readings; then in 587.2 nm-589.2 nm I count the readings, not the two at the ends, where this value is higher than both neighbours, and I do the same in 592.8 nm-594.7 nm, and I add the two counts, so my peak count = 8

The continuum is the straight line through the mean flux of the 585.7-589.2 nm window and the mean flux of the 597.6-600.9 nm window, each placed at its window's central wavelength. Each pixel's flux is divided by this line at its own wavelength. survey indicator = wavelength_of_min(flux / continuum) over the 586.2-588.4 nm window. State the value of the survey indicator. 588.35 nm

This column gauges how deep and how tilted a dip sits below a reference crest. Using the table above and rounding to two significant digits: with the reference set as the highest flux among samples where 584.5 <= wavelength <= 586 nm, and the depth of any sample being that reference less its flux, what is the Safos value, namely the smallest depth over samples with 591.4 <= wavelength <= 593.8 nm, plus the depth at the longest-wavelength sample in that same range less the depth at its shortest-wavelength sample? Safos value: 0.11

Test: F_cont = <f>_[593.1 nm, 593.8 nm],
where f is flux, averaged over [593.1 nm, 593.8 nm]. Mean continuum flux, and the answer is 5.15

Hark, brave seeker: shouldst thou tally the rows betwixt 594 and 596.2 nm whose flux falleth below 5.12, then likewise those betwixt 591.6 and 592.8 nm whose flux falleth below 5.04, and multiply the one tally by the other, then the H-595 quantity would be 14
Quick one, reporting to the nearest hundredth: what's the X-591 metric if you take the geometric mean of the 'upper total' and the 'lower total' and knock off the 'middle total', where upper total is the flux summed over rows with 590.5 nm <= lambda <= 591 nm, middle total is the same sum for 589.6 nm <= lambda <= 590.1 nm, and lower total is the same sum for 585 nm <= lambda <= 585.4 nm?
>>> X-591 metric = 1.96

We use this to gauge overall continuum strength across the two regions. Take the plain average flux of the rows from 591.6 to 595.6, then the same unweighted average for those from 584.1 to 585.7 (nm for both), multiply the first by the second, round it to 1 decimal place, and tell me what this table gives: 27.6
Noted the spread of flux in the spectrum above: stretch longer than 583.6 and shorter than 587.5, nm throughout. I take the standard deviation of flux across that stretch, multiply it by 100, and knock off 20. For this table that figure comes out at -1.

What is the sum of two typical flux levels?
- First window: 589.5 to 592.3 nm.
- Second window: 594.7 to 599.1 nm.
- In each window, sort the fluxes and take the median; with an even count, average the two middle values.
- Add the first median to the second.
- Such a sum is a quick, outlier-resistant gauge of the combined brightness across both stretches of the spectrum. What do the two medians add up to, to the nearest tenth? 10.2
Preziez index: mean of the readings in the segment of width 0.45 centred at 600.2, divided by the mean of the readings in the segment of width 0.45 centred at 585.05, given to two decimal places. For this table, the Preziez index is 0.97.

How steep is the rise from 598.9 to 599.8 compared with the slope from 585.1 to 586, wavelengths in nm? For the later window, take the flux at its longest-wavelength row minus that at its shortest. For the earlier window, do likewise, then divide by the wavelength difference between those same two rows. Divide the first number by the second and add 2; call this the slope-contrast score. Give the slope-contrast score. 1.9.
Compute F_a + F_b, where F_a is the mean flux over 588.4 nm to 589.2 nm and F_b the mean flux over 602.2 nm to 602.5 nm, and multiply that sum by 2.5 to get 23.7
